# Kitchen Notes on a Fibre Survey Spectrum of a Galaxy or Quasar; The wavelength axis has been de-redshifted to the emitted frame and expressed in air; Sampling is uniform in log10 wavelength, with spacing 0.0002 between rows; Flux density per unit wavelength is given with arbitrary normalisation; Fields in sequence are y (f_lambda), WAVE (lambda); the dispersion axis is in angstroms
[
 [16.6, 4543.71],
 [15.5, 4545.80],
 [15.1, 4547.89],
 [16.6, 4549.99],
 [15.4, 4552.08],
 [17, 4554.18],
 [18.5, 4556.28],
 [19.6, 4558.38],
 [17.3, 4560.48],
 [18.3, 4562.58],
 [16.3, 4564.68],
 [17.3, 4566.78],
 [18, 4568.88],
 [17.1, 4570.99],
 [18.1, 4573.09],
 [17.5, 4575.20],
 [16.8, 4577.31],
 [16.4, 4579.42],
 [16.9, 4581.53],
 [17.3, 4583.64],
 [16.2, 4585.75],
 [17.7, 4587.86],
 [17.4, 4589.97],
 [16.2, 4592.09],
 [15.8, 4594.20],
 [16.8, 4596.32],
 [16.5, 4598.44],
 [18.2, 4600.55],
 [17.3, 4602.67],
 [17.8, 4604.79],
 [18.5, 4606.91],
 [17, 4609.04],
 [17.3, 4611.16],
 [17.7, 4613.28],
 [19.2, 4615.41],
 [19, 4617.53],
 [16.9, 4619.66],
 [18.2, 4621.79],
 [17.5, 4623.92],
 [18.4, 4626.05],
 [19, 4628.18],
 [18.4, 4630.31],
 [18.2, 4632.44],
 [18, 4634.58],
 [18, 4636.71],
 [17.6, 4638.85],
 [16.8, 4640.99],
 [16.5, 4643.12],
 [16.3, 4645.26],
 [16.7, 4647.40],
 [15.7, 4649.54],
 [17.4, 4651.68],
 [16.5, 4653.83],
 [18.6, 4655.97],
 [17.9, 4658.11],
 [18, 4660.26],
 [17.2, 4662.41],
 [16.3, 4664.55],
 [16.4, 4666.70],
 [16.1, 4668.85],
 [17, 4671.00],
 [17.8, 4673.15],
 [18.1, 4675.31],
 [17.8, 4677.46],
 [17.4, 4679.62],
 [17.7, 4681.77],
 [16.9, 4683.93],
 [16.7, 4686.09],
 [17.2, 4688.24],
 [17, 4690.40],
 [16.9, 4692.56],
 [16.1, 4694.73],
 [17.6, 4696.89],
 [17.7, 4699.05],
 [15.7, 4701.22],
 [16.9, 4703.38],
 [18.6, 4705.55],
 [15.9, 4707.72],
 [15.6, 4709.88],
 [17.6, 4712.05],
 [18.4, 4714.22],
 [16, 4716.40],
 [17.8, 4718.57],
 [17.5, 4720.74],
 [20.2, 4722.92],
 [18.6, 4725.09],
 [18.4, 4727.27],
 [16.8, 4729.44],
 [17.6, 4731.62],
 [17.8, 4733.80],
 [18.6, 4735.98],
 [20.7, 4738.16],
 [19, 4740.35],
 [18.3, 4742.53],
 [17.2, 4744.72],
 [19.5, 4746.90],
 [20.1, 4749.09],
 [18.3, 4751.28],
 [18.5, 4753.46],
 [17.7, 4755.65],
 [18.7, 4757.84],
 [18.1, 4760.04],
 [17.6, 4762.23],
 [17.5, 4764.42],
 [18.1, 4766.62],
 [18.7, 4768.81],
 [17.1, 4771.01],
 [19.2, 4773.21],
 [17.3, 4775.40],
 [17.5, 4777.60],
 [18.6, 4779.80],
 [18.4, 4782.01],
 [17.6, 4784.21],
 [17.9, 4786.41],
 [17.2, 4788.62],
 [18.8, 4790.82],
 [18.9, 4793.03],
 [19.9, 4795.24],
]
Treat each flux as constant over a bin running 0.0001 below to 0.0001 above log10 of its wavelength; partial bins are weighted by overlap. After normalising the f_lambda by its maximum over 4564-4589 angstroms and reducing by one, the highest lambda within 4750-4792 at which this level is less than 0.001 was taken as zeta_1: 4788.62 angstroms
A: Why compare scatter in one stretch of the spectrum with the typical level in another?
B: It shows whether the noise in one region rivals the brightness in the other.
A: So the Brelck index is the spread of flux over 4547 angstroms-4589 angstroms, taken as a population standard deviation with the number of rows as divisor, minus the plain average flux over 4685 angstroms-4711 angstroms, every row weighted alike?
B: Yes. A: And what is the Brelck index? -15.8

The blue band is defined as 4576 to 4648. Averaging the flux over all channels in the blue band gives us 17.4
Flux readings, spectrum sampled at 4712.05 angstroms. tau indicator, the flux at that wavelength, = 17.6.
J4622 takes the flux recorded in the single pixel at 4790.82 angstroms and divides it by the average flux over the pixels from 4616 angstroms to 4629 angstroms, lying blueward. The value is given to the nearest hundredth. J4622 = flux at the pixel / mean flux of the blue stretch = 1.03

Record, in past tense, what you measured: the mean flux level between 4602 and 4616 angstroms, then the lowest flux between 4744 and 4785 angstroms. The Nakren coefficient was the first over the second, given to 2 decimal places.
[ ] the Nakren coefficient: 1.04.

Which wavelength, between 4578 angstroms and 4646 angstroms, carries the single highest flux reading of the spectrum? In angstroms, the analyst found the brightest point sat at 4615.41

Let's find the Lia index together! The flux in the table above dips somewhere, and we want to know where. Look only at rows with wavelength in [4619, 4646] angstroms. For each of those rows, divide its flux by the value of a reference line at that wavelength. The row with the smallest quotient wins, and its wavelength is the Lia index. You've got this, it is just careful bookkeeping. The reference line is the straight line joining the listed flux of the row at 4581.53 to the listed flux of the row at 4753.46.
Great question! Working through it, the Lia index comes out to 4645.26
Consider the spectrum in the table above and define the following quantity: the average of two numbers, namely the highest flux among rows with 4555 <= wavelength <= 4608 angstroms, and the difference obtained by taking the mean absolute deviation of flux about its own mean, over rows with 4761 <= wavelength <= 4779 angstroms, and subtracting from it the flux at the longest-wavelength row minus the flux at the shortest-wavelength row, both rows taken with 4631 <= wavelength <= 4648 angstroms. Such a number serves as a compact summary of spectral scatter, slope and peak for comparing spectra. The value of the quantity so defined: 10.8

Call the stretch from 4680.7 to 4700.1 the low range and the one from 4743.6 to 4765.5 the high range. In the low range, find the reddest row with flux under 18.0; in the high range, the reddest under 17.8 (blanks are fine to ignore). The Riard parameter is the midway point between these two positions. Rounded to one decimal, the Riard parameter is 4731.7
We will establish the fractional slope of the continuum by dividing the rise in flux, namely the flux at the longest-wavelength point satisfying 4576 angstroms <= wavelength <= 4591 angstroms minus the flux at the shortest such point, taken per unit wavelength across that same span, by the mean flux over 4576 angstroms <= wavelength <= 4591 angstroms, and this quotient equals 0.003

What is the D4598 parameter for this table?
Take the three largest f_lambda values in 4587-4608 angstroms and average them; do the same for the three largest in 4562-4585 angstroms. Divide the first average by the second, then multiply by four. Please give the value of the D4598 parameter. 4.01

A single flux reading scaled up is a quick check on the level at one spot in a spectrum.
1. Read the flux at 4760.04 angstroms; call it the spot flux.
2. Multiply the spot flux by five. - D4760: 90.5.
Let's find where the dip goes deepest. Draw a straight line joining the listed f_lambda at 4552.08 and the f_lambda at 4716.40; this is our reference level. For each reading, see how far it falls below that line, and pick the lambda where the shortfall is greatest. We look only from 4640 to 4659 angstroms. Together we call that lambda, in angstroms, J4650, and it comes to 4649.54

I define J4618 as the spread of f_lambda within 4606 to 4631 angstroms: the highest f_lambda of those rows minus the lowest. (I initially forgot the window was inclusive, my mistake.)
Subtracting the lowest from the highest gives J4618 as 2.3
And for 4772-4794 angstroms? 2.0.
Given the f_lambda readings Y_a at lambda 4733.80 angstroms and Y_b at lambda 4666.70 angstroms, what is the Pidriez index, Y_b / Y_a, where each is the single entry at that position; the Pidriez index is 0.92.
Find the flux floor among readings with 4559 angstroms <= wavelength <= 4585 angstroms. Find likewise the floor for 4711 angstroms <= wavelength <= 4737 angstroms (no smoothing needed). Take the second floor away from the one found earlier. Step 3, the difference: 0.3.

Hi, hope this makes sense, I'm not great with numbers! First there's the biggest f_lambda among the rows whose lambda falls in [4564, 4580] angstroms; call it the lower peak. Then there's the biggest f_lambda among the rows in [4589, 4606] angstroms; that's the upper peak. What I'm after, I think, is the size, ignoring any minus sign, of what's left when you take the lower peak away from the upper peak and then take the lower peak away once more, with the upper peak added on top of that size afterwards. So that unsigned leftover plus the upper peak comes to 36.2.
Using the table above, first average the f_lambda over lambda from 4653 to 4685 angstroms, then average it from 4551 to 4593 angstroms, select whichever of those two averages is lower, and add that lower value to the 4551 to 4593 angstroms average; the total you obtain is 34.5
